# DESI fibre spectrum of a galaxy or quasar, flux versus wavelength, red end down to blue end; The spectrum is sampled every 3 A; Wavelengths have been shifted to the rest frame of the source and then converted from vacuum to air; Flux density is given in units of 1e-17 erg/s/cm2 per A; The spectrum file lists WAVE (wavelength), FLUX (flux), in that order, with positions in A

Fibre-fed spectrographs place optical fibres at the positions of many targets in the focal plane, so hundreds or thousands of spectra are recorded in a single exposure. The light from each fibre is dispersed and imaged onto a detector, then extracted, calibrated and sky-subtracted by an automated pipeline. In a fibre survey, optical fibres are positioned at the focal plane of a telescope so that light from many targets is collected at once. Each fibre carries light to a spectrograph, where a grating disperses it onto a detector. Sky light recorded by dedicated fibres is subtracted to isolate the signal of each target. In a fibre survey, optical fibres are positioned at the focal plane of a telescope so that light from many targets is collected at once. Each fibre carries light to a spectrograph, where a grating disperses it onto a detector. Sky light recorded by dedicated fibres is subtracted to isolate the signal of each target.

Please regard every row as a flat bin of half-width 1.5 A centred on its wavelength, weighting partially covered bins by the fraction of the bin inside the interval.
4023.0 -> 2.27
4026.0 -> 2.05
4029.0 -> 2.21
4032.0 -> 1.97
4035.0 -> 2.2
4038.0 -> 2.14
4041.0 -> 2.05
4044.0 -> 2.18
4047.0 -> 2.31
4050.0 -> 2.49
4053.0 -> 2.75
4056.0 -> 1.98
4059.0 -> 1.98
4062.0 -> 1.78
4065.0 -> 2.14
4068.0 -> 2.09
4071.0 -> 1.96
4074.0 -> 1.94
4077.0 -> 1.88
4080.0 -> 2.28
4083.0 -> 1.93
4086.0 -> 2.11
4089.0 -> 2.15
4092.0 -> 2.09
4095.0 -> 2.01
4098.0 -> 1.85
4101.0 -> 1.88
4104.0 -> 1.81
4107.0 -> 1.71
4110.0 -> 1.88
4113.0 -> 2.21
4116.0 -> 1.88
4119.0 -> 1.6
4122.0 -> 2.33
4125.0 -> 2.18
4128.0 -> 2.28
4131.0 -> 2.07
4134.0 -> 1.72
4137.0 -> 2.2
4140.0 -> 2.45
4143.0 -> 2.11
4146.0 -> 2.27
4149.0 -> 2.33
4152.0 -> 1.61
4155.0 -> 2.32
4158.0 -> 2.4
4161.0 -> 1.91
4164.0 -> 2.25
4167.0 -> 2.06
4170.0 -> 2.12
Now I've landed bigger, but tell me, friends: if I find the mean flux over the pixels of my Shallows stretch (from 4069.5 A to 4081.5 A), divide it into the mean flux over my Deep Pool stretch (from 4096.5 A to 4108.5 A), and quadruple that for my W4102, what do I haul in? 3.60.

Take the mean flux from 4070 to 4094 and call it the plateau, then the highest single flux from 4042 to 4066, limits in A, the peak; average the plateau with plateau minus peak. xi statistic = 0.67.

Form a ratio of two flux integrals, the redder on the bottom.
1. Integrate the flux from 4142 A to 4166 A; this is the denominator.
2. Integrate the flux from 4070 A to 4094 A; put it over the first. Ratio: 0.95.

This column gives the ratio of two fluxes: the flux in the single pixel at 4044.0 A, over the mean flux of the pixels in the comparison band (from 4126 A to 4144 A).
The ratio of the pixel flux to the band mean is 1.02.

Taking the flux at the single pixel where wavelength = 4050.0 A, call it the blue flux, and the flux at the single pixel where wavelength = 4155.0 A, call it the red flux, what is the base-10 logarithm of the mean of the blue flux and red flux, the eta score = 0.381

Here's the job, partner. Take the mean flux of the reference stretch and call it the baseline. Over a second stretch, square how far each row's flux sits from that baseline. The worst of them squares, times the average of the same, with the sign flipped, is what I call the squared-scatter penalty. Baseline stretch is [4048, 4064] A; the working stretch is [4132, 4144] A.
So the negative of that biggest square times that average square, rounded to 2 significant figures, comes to -0.017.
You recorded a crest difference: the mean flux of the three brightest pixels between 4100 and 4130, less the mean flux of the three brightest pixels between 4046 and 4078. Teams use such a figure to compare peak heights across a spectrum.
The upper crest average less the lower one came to -0.24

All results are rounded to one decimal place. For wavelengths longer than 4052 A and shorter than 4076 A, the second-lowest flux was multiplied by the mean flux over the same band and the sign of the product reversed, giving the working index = -4.0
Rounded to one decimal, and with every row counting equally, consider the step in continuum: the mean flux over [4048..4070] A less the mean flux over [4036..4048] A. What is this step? 0.0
